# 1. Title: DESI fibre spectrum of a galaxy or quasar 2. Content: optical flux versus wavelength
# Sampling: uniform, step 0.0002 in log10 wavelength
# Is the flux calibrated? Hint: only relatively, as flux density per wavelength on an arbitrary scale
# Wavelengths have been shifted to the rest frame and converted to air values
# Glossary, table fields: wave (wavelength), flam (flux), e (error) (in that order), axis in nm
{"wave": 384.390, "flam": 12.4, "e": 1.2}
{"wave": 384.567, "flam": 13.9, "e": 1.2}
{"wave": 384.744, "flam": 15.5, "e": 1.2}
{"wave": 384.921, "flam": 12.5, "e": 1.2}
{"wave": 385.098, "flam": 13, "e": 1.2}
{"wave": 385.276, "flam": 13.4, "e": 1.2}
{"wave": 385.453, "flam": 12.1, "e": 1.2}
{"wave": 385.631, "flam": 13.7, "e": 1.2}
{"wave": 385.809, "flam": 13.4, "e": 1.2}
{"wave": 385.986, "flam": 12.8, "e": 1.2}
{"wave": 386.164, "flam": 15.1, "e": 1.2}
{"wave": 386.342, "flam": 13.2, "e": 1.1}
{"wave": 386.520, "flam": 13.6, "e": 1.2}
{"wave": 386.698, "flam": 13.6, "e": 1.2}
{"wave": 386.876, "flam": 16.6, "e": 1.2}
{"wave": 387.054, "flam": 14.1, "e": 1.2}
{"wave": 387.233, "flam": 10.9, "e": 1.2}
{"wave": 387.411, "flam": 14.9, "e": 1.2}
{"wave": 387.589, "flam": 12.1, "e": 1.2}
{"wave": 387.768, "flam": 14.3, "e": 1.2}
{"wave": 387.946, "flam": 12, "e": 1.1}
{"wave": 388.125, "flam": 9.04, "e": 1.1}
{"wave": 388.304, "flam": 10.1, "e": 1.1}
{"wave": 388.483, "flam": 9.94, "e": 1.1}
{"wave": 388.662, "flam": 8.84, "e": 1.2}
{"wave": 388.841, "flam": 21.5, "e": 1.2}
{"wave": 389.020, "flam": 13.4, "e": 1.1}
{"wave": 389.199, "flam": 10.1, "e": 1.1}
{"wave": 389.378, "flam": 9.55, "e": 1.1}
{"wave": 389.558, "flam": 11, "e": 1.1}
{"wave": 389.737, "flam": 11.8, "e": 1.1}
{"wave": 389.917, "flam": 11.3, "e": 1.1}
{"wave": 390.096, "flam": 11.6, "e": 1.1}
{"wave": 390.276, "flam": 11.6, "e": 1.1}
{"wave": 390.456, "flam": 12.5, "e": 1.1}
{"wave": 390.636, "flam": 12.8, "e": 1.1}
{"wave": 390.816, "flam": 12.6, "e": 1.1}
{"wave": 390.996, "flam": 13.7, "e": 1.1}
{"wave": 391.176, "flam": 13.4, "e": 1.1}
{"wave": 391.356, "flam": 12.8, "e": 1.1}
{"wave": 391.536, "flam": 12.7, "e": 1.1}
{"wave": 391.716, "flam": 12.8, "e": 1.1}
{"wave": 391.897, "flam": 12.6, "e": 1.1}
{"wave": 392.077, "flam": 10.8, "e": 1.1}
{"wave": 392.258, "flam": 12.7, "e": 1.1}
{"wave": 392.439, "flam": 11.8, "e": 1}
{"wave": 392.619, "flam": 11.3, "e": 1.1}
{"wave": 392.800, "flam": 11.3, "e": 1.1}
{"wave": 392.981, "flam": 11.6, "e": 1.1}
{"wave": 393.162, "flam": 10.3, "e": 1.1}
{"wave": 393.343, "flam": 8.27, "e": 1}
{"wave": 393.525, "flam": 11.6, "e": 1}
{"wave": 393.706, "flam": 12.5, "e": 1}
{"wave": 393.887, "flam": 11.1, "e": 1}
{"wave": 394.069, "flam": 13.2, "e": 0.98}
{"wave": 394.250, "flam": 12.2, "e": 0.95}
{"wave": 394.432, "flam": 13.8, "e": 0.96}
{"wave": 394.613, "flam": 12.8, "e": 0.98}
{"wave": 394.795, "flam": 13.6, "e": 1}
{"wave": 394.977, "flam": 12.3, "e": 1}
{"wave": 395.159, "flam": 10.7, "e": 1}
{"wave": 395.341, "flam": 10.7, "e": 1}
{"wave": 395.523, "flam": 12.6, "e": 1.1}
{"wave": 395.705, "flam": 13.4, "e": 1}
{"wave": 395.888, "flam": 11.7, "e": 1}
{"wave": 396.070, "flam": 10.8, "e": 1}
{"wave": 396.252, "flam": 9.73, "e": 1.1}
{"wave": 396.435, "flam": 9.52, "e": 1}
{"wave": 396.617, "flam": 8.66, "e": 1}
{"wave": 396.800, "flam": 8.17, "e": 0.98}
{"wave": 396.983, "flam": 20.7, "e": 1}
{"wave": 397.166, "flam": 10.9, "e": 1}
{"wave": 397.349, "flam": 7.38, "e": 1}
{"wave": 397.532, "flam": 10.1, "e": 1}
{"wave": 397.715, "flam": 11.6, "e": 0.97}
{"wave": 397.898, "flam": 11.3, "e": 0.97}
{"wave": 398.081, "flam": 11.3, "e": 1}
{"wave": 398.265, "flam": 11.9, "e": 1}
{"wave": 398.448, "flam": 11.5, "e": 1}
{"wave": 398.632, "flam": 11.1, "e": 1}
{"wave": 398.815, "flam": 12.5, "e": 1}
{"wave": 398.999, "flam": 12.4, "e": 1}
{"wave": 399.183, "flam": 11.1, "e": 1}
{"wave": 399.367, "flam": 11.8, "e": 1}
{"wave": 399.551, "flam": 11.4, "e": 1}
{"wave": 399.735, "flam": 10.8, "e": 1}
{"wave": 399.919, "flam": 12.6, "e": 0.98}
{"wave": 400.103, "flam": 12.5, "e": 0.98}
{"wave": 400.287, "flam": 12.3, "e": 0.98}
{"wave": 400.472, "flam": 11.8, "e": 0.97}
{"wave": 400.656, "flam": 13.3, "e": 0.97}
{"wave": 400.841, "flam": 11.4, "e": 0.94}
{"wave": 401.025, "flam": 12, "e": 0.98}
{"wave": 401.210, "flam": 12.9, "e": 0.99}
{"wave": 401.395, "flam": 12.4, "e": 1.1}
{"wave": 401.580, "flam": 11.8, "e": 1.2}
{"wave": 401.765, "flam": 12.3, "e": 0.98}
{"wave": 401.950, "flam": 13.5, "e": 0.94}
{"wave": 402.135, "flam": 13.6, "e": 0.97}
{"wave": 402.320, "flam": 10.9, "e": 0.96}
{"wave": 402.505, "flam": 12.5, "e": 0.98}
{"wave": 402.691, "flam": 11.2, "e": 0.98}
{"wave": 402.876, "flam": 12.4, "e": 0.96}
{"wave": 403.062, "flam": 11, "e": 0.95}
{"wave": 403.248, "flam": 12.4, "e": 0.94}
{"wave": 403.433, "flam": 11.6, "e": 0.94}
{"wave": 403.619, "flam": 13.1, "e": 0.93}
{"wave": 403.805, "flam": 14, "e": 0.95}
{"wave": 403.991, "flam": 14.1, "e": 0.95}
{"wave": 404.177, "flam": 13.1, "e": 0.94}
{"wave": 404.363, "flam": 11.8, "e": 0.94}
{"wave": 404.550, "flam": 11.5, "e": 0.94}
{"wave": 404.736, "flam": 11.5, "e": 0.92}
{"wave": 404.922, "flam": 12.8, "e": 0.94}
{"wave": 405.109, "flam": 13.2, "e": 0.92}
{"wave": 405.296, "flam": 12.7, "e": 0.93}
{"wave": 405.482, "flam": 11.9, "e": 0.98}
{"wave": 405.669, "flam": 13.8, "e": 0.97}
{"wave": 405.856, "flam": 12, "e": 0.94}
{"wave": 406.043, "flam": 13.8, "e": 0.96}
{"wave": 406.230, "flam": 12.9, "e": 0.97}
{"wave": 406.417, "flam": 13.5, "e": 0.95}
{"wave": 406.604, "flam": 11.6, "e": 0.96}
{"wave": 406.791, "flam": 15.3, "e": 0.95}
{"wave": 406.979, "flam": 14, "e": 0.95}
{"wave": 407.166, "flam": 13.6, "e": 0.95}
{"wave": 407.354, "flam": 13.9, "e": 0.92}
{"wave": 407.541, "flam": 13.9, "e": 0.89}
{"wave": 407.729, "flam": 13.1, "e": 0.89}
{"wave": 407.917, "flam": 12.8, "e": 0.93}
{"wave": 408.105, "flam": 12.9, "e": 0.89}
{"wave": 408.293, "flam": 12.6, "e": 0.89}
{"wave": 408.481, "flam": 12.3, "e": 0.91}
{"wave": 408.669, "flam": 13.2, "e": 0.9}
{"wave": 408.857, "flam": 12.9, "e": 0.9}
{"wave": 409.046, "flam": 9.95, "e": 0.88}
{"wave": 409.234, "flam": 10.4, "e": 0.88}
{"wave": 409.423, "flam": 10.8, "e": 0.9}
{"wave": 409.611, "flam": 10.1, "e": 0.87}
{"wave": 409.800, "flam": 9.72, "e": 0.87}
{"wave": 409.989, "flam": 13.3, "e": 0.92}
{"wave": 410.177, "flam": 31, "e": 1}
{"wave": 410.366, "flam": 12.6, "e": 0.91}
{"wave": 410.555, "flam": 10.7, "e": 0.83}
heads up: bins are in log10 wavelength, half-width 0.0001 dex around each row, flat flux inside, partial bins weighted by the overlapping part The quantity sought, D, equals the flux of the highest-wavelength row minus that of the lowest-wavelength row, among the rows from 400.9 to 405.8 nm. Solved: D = 1.8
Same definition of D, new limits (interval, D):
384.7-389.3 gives -5.4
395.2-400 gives 1.9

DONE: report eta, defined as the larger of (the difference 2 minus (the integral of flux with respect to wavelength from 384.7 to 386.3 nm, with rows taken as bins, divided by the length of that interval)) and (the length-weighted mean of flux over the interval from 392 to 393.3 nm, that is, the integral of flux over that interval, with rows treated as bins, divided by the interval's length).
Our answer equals 11.3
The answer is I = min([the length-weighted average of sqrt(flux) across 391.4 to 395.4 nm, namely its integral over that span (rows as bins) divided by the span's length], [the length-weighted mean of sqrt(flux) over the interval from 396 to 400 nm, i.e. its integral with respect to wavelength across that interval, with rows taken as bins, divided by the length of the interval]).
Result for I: 3.34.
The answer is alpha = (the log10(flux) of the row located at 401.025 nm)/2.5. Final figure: 0.432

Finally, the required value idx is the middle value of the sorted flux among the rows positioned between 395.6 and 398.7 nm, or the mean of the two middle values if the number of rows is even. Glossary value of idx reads 11.1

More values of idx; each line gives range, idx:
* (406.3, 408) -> 13.6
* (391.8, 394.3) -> 11.6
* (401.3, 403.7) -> 12.4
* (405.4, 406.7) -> 12.9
